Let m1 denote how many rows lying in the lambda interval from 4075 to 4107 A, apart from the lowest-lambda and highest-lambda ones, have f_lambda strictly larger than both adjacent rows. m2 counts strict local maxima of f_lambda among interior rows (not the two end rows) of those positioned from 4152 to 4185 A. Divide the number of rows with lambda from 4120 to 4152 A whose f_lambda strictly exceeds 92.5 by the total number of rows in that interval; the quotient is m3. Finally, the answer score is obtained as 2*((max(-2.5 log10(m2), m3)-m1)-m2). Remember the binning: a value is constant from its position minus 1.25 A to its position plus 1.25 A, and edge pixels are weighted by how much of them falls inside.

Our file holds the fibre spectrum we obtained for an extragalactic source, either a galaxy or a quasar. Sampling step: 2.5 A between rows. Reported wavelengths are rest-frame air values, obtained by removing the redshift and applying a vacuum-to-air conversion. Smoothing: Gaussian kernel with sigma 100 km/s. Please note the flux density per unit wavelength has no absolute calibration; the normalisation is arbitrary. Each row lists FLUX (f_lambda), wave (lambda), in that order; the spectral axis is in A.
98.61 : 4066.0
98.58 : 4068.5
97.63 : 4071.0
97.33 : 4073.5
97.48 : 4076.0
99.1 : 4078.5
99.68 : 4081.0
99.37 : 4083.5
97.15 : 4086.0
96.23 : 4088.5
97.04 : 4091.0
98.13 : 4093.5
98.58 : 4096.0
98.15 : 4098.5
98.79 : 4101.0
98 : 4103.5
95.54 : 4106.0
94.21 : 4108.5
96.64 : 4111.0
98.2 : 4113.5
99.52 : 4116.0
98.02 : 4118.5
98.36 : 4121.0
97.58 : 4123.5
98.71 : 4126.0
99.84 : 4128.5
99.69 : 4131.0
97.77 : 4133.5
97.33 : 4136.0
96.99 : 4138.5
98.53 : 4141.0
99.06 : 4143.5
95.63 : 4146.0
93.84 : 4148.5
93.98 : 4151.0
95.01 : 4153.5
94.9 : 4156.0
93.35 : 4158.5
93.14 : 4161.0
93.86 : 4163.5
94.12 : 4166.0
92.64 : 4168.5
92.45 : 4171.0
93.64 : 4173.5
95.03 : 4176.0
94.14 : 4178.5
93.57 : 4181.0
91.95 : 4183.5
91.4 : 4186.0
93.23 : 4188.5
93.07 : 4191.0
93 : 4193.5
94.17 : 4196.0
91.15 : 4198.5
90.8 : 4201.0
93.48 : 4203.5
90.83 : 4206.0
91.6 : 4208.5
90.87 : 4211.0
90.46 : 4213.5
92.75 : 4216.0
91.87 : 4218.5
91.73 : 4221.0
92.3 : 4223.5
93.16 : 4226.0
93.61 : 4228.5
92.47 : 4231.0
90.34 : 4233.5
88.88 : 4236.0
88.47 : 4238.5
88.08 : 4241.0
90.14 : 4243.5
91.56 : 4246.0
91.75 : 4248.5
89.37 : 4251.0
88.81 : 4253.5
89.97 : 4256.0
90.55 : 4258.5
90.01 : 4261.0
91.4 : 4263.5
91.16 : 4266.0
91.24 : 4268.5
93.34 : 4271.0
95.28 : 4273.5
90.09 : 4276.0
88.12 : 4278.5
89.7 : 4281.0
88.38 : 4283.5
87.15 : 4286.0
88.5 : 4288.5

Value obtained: -8.0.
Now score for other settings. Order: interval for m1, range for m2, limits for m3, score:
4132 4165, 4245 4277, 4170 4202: -10.8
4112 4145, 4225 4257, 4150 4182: -8.2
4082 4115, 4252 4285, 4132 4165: -10.0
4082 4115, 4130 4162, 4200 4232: -7.4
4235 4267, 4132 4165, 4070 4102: -8.0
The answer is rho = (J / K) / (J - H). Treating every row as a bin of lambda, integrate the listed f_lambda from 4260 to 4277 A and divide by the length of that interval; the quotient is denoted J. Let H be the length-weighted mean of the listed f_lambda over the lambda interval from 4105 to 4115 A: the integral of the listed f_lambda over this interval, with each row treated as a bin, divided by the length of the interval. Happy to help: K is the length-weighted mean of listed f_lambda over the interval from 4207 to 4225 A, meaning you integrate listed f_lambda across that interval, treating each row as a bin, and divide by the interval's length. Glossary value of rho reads -0.227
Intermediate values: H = 96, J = 91.8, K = 91.7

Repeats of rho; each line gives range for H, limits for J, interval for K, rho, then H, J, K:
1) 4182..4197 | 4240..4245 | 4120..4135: -0.258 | 93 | 89.3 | 98.6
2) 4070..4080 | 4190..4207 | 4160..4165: -0.177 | 98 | 92.4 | 93.5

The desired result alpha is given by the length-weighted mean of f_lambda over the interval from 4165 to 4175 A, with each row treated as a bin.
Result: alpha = 93.2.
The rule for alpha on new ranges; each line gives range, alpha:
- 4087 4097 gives 97.5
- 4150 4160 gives 94.3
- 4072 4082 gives 98.3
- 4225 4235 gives 92.3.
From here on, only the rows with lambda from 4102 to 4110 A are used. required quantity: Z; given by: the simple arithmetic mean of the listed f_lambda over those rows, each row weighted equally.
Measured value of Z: 96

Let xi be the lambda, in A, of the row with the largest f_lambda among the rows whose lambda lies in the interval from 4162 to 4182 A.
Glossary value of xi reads 4176.0 A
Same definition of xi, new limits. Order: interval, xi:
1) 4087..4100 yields 4096.0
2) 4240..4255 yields 4248.5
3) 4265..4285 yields 4273.5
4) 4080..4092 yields 4081.0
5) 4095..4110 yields 4101.0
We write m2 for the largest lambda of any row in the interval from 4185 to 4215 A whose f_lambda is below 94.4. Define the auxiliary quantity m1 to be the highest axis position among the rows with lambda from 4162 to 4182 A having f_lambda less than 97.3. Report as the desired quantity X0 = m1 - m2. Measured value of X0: -32.5 A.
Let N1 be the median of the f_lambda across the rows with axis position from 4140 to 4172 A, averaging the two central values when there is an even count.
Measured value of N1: 94.0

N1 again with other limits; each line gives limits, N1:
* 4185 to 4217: 91.6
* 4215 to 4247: 91.7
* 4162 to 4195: 93.2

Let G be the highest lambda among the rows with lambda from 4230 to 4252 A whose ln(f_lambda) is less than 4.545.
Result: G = 4251.0 A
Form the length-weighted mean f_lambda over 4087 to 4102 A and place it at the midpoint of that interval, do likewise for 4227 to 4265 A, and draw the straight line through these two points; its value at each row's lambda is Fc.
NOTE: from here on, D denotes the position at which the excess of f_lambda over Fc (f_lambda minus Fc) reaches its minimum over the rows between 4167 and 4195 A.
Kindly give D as 4186.0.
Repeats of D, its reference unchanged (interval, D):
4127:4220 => 4186.0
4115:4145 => 4123.5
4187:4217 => 4201.0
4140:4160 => 4158.5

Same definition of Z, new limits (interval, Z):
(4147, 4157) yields 94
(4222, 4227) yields 93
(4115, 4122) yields 99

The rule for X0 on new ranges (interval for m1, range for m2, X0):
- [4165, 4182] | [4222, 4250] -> -67.5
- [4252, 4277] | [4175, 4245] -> 32.5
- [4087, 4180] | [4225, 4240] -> -60.0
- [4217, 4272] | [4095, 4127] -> 162.5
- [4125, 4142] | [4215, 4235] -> -95.0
